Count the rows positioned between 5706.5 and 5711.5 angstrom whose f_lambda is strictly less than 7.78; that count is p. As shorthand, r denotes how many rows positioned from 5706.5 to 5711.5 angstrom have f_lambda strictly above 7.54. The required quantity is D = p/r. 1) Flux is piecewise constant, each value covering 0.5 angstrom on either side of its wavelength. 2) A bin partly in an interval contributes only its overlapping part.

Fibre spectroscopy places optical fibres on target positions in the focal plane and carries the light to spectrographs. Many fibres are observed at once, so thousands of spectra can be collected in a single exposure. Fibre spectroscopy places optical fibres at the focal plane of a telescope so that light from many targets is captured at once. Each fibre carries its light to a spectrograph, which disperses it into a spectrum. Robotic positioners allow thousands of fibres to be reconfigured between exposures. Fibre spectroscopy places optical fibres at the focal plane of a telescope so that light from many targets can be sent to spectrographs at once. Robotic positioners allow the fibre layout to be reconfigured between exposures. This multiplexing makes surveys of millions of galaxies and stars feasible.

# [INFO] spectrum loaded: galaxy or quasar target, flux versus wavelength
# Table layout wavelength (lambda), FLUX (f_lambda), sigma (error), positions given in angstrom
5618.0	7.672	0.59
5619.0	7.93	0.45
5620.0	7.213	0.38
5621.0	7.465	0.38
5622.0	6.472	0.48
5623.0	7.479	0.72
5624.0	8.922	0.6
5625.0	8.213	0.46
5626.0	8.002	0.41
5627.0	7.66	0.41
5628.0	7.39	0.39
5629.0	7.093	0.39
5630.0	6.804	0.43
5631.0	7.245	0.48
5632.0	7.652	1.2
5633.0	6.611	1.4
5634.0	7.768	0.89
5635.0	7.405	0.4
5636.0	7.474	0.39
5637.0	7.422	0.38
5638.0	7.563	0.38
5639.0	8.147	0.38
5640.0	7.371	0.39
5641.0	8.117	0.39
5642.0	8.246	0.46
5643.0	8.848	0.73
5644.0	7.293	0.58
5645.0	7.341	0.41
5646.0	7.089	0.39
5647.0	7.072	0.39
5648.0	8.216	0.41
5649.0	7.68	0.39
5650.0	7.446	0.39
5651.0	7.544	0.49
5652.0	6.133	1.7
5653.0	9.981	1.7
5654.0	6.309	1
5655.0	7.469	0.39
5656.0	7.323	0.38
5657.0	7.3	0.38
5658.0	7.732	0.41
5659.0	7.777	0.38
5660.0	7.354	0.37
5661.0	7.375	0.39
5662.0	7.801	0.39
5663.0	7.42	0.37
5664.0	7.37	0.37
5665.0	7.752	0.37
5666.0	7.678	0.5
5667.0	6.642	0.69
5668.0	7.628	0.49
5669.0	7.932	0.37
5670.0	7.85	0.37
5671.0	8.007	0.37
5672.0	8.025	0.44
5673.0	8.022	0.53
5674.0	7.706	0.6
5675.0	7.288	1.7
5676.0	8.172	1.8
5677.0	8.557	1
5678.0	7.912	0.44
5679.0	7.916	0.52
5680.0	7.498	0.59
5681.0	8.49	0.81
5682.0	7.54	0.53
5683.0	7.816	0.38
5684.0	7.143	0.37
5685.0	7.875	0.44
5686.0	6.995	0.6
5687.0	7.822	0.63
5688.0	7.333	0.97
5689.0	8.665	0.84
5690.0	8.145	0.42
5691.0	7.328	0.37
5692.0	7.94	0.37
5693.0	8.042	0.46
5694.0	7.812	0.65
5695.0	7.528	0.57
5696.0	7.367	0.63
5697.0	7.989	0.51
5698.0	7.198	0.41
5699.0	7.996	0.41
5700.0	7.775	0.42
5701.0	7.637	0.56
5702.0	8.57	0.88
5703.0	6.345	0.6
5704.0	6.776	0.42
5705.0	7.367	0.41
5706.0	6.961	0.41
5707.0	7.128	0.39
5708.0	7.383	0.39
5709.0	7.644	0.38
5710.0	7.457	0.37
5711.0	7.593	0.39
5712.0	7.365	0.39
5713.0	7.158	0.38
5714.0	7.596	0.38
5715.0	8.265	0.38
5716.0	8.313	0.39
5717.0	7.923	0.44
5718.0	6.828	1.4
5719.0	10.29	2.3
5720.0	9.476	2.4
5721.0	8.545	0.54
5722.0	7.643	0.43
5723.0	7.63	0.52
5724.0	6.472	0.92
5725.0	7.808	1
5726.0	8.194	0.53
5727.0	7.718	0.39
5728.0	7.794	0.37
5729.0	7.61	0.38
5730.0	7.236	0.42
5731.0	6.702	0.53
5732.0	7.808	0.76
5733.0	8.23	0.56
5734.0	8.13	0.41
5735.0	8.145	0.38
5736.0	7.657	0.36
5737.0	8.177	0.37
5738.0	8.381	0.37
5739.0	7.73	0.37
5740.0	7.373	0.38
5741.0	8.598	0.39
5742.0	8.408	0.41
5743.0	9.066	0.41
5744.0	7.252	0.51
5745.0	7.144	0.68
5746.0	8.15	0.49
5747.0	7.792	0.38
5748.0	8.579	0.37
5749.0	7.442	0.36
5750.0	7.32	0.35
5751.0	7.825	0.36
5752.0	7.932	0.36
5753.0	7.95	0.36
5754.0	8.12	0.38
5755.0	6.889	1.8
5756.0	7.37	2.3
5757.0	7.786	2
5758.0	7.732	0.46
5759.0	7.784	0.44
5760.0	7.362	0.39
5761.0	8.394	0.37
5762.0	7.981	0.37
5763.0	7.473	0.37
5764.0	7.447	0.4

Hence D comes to 2.5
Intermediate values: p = 5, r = 2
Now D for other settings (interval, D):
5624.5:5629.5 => 1.0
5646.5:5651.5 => 1.3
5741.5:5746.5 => 0.7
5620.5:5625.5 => 1.5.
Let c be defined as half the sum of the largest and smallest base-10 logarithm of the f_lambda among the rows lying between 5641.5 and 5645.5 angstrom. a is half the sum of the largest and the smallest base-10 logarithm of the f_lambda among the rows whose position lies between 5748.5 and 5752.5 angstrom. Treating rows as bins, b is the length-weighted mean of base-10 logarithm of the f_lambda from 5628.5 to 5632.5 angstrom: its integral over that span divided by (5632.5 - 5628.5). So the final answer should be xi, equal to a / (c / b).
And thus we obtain 0.84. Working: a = 0.882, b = 0.86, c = 0.905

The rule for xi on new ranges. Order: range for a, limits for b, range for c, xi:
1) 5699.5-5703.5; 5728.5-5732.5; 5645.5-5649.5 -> 0.85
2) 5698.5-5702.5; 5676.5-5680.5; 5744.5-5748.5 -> 0.92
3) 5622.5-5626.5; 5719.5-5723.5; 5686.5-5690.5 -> 0.93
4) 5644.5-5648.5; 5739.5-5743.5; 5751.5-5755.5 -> 0.93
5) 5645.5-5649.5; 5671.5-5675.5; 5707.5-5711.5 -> 0.90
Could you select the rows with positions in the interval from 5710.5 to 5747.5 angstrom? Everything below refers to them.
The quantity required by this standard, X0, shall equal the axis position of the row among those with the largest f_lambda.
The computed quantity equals 5719.0 angstrom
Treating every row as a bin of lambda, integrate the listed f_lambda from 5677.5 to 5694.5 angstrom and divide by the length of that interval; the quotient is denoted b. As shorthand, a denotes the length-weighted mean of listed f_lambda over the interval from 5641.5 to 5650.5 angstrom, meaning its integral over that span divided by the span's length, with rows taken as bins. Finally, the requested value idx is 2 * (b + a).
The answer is 30.9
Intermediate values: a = 7.69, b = 7.78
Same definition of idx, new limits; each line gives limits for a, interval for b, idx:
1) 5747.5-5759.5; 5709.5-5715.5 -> 30.6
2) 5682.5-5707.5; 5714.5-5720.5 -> 32.2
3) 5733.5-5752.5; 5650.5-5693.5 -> 31.3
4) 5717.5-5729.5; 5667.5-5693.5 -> 31.7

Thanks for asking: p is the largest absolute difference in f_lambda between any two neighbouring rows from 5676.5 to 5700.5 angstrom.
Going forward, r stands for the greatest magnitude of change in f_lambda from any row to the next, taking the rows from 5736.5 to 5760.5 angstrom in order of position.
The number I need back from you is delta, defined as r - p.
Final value 0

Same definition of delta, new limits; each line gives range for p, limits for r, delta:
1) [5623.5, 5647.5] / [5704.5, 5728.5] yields 2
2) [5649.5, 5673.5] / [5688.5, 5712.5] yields -2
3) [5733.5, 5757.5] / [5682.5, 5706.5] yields 0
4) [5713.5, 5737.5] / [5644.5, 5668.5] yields 0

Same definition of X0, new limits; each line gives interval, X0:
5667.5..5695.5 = 5689.0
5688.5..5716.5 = 5689.0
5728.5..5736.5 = 5733.0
